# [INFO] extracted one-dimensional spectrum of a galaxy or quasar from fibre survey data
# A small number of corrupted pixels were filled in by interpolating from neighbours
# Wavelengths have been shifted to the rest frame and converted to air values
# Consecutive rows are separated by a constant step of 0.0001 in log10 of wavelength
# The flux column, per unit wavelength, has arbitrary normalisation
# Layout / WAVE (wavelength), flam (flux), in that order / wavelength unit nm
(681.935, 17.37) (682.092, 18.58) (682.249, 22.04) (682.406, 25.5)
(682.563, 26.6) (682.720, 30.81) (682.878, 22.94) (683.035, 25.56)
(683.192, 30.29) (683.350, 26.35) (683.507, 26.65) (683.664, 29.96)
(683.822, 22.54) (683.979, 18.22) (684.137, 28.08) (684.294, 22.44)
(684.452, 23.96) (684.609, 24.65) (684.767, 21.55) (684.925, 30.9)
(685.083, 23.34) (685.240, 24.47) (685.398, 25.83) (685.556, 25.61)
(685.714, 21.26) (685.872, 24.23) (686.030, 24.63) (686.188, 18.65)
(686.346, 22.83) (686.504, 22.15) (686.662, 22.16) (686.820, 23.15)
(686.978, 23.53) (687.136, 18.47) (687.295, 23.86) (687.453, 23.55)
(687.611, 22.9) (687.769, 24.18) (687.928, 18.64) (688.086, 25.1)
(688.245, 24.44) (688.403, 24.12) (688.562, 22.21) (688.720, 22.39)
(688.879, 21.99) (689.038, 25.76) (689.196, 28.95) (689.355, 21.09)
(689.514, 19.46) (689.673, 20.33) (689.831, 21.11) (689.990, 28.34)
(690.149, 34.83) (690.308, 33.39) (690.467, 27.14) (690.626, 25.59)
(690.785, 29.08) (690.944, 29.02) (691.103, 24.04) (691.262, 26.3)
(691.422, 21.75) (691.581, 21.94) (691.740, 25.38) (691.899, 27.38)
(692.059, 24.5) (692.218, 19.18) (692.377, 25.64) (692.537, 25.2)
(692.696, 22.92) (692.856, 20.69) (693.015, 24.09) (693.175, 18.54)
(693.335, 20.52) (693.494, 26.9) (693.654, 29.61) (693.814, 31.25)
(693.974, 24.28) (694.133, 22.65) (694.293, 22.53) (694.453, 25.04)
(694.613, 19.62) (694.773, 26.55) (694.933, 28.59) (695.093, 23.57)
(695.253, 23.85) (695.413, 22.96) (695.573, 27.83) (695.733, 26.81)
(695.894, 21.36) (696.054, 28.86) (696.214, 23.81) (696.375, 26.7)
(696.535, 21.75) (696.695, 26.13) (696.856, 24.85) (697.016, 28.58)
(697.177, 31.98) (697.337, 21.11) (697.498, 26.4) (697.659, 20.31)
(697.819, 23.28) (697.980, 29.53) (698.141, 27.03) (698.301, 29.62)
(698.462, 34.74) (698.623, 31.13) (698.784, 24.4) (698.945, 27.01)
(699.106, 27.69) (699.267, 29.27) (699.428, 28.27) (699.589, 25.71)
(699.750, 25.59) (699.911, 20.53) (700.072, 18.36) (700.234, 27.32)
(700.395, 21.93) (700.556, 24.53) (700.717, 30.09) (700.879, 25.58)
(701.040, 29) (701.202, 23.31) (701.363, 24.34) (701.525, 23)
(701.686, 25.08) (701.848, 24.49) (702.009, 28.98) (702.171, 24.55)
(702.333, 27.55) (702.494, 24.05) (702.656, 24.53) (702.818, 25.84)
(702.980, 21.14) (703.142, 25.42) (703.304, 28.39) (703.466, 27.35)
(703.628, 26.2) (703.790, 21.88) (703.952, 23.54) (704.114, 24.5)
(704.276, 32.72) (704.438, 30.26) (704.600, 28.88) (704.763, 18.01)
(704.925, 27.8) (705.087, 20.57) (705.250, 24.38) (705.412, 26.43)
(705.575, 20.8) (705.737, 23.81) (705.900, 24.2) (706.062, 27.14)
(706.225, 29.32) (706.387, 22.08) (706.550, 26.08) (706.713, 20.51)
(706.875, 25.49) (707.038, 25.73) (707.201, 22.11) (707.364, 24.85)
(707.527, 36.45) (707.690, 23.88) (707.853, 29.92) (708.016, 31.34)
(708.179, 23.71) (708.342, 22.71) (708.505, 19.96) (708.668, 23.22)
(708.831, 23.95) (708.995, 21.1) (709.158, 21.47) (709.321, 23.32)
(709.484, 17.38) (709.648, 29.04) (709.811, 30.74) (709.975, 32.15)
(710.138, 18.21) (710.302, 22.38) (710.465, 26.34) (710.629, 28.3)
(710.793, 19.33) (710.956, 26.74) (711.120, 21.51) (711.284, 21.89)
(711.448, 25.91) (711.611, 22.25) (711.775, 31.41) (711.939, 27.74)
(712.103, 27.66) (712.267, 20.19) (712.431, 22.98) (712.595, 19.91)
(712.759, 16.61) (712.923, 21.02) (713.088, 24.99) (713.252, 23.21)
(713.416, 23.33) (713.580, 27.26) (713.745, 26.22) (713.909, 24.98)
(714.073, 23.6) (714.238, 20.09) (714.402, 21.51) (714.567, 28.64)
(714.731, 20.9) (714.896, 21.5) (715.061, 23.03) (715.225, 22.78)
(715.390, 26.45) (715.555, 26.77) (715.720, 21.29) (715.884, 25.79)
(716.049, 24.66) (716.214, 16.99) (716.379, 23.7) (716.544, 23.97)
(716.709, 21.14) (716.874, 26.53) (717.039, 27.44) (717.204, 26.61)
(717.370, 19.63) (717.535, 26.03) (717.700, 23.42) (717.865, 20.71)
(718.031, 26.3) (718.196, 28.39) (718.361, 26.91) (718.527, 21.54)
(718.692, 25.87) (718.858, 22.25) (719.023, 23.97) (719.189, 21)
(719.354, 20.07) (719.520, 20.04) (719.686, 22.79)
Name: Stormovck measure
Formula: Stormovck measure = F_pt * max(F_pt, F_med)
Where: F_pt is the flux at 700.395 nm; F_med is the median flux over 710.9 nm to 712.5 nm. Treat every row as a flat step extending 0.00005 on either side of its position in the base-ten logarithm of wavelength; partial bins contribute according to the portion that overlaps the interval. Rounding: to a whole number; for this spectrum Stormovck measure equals 536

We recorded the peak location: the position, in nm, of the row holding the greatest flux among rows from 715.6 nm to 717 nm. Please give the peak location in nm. 716.874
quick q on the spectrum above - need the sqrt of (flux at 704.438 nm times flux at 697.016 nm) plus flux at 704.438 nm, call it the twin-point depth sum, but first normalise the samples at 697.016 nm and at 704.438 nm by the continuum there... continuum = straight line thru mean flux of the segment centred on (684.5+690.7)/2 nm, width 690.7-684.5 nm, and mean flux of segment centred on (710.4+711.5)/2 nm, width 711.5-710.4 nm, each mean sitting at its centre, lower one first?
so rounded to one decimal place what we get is 2.5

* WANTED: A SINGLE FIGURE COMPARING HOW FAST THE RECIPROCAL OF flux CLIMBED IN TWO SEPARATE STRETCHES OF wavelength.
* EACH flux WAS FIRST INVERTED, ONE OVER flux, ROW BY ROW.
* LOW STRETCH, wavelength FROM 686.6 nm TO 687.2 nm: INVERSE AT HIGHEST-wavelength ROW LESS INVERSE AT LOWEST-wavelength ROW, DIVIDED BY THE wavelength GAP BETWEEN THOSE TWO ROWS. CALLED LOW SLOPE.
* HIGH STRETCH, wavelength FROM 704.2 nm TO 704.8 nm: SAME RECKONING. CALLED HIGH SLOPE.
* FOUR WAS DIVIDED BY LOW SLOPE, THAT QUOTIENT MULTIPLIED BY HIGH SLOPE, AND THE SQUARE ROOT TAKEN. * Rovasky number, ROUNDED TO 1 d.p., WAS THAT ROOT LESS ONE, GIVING 2.3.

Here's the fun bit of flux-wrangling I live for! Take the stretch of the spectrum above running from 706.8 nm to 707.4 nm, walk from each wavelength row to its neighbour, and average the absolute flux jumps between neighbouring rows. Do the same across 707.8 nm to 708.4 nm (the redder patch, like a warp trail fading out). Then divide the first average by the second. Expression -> 0.66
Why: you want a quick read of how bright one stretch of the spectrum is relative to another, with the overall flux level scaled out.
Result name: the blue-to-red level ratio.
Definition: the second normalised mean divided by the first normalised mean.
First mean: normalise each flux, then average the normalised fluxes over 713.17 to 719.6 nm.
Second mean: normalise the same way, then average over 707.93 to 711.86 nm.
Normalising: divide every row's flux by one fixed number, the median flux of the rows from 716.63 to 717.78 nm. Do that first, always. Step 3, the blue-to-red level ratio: 1.03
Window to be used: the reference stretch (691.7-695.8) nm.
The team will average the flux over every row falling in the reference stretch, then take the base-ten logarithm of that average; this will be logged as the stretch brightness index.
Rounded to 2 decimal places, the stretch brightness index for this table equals 1.39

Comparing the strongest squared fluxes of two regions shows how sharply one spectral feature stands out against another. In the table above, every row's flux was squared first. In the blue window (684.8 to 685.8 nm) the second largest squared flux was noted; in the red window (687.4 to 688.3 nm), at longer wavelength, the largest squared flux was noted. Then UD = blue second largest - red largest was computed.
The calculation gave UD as 37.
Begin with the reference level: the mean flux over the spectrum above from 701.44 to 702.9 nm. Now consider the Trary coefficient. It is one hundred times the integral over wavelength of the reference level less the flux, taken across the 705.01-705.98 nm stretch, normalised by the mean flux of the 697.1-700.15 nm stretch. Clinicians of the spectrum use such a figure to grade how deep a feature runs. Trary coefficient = 7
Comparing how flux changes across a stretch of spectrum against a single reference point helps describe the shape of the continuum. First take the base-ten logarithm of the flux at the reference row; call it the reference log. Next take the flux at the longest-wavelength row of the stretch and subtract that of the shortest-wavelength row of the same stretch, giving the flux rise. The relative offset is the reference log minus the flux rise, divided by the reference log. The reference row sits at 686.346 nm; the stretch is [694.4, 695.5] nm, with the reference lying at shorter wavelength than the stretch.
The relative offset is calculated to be 2.5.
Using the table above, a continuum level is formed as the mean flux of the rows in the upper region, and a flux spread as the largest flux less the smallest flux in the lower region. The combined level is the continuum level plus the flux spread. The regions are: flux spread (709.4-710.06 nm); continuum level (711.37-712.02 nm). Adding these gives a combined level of 42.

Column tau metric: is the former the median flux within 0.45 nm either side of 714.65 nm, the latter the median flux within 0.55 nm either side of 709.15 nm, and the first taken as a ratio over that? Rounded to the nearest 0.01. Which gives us 0.93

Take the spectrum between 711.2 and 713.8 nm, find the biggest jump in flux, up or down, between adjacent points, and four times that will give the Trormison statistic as 37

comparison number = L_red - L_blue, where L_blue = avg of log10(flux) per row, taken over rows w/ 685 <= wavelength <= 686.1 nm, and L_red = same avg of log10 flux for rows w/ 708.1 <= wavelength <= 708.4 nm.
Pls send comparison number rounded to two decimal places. -0.02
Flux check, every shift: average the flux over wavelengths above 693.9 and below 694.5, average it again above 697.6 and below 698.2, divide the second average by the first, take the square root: 1.03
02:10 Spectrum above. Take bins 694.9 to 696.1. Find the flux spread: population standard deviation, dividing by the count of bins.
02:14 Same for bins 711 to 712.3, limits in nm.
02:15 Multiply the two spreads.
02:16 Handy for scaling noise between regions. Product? 9.9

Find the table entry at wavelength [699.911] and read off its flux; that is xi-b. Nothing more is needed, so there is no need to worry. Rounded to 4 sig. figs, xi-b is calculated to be 20.53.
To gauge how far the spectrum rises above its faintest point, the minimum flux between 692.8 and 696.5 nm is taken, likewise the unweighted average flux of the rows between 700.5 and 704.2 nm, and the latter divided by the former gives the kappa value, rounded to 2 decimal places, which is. 1.37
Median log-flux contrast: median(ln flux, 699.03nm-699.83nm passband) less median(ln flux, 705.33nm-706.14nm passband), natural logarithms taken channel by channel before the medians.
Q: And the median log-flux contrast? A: 0.13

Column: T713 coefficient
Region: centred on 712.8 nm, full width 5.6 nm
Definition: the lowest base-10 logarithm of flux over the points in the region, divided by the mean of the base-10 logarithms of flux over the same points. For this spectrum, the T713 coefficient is 0.89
